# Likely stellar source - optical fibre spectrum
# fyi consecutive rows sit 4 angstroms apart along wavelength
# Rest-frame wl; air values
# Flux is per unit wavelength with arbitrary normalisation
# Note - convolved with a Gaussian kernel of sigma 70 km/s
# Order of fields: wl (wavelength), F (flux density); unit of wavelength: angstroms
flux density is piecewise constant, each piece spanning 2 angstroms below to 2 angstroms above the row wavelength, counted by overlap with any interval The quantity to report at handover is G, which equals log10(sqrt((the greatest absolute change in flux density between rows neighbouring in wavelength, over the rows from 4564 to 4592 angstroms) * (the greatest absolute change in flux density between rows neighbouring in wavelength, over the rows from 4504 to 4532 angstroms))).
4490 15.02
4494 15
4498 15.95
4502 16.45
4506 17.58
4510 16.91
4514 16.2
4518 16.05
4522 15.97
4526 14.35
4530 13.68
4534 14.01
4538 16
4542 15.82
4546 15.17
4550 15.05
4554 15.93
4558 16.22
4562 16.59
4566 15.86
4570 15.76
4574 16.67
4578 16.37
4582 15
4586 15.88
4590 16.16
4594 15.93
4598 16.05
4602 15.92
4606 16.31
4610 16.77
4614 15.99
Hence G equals 0.17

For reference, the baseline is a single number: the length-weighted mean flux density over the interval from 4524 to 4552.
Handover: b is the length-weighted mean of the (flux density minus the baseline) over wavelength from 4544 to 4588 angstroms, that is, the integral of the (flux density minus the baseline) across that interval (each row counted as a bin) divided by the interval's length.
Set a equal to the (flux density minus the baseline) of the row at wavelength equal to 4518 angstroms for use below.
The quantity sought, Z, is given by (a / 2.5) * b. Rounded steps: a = 1.2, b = 1.0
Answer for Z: 0.5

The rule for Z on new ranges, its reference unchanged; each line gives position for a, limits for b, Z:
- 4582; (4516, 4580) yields 0.0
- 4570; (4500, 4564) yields 0.3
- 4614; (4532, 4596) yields 0.4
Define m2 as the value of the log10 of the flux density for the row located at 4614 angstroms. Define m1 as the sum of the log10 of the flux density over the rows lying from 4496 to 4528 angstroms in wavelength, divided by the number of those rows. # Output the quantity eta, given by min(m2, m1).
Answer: 1.20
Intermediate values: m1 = 1.21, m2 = 1.20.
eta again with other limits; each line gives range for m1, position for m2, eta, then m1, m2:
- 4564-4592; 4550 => 1.18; 1.20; 1.18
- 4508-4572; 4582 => 1.18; 1.19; 1.18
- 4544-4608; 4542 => 1.20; 1.20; 1.20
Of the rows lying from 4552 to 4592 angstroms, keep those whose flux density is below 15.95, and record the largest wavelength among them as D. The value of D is 4586 angstroms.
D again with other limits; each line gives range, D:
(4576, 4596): 4594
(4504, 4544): 4542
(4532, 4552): 4550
